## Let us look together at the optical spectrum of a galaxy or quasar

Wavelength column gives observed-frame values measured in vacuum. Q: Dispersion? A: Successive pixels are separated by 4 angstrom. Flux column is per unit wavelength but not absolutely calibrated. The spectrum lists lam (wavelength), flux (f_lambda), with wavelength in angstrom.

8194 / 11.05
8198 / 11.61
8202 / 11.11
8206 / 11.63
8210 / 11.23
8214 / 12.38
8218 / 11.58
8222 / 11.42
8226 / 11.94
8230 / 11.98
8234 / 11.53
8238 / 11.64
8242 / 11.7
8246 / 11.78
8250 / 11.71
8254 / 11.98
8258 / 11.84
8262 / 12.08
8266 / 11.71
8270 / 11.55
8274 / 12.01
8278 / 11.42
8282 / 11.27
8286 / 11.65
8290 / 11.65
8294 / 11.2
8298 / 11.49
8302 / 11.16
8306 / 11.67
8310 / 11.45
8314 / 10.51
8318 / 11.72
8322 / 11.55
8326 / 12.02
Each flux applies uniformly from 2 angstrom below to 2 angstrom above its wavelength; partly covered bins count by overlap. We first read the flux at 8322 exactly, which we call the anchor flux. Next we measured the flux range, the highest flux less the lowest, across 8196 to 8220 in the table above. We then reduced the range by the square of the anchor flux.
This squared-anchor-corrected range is -132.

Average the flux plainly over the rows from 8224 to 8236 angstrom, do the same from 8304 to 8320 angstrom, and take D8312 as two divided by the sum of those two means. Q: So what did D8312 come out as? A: 0.0864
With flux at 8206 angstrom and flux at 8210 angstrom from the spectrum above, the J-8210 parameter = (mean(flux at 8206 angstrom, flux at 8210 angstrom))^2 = 131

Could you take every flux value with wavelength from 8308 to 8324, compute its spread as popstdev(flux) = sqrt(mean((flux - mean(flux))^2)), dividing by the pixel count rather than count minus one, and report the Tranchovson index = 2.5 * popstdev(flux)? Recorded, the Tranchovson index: 1.18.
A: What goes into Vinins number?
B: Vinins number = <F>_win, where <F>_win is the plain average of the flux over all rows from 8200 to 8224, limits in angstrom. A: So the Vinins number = 11.6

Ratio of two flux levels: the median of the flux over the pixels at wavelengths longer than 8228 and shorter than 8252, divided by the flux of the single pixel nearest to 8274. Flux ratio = 0.97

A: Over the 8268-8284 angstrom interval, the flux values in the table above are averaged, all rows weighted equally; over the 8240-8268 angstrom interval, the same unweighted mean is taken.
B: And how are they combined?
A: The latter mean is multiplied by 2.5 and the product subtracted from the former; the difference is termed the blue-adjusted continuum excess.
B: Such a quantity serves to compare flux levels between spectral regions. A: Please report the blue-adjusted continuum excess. -18.0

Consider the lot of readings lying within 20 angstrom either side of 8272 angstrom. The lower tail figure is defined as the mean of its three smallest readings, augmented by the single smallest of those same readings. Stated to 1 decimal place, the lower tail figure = 22.7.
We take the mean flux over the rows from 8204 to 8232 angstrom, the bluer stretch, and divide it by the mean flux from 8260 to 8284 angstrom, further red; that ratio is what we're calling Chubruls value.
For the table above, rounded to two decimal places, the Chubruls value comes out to 1.01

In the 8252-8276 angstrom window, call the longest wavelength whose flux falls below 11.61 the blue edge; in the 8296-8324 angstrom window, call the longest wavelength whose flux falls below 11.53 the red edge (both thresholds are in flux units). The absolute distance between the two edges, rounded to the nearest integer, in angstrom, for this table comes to 44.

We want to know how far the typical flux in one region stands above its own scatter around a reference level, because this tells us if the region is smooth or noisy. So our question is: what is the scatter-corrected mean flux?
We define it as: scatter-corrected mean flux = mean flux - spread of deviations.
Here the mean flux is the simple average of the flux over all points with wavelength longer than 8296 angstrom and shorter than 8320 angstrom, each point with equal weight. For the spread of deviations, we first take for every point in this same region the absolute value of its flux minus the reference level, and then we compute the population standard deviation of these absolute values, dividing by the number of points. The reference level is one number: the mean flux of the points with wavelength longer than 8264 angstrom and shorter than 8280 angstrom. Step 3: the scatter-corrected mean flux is 10.9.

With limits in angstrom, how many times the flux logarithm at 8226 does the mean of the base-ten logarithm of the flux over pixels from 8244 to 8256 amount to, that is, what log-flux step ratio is 0.996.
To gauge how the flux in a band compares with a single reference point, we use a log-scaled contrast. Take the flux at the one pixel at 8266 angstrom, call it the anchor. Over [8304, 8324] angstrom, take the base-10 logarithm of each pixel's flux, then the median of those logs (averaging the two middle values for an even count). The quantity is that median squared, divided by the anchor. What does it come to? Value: 0.096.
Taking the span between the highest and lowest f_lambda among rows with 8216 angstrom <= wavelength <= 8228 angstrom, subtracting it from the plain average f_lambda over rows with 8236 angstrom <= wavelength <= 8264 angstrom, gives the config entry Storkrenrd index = 11.3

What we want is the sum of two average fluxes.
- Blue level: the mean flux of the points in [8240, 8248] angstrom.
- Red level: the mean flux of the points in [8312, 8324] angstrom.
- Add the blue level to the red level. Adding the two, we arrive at 23.00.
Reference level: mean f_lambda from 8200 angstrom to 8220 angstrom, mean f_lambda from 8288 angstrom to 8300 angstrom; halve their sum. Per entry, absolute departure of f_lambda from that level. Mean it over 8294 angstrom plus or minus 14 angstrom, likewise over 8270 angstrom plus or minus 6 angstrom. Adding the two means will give 0.44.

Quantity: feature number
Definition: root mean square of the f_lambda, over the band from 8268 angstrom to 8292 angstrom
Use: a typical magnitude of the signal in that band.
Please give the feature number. 11.6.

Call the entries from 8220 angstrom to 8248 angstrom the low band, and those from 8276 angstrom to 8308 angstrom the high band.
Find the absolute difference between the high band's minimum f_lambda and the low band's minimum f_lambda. 0.26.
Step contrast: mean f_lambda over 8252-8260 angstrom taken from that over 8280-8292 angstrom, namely -0.39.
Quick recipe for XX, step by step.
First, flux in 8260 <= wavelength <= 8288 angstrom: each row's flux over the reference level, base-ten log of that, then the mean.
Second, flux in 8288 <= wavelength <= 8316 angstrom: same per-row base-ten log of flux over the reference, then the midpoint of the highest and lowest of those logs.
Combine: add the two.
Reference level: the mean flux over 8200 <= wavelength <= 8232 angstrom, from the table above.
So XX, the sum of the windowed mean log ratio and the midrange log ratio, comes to -0.022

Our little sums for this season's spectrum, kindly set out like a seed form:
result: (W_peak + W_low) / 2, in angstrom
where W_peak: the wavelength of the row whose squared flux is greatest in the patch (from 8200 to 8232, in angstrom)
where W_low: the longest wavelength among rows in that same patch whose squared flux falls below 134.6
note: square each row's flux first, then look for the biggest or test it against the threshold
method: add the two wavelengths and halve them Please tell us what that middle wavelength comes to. 8218 angstrom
